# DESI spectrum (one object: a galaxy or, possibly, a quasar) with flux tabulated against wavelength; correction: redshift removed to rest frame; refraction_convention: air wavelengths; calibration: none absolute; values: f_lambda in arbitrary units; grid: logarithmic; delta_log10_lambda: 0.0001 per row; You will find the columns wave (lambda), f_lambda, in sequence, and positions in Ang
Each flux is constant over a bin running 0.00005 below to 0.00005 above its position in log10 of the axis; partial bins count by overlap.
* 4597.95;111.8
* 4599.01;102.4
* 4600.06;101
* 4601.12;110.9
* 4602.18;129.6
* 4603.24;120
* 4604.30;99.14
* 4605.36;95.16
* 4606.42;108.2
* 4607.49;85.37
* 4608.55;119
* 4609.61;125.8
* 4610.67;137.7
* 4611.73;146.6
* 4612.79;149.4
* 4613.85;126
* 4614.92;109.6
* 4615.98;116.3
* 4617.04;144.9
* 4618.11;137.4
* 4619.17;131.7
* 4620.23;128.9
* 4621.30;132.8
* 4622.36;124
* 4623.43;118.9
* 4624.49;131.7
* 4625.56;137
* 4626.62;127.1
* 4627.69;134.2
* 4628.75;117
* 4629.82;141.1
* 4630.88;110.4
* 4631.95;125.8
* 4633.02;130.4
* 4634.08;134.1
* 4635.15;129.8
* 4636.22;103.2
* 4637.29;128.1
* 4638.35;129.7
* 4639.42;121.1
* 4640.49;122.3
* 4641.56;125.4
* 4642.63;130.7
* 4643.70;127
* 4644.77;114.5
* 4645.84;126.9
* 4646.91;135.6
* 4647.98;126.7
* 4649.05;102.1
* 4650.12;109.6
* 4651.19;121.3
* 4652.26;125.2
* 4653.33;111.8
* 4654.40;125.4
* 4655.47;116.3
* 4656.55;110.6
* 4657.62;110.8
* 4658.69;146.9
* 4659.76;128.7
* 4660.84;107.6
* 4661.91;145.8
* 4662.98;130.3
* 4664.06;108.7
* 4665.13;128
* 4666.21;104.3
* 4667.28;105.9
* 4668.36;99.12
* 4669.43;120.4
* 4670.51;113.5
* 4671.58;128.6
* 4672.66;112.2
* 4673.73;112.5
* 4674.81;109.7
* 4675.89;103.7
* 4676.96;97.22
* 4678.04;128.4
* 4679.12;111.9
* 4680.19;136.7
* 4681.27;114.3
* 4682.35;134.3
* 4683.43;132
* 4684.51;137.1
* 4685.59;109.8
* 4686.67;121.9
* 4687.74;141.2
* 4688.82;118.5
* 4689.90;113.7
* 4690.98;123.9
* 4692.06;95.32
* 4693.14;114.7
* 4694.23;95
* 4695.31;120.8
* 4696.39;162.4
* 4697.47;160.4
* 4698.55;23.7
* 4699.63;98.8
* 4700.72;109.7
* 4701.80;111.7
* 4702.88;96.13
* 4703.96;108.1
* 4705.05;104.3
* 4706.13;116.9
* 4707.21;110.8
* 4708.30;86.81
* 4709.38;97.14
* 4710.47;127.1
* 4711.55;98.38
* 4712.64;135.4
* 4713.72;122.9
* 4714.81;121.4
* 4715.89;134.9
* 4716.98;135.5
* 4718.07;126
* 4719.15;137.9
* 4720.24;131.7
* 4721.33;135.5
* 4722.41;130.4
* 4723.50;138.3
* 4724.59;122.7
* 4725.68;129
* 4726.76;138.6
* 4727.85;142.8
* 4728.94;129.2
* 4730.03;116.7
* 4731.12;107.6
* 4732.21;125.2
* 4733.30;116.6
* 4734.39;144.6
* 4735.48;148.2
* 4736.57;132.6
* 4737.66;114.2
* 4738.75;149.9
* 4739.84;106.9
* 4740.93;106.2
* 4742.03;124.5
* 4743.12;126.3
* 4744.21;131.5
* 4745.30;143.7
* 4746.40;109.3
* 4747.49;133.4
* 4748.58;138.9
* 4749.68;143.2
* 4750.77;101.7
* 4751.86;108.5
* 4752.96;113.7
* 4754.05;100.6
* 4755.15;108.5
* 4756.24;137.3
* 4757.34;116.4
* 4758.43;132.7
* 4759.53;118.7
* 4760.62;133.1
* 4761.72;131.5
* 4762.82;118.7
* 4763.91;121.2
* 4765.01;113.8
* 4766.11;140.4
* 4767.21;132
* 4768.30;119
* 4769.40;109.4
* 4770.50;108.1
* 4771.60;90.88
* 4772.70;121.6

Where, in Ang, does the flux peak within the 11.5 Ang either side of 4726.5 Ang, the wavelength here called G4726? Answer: 4735.48 Ang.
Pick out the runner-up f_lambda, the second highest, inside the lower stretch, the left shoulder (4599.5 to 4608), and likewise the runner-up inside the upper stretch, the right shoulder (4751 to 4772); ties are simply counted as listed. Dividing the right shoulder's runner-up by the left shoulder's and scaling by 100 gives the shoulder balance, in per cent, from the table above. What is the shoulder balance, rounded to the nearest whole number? 114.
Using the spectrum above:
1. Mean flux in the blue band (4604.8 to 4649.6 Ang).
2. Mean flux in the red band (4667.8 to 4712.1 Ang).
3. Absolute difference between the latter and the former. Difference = 11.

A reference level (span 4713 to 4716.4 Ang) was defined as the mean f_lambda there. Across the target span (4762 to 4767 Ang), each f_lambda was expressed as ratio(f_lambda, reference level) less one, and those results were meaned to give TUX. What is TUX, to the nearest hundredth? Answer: -0.02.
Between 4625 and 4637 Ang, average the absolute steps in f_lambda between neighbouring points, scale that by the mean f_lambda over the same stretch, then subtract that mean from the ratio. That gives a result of -126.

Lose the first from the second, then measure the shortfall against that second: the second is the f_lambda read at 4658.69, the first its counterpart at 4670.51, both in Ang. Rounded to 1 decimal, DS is 0.2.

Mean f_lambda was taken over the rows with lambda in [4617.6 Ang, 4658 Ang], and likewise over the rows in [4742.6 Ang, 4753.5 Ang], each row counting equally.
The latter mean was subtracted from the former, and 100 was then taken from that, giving -101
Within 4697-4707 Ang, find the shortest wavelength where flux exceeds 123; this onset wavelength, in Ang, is 4697.47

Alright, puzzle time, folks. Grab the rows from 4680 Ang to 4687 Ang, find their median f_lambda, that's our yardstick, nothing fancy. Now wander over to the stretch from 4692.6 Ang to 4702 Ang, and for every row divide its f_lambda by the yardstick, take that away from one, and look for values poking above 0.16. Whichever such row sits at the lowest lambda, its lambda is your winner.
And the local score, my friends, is 4694.23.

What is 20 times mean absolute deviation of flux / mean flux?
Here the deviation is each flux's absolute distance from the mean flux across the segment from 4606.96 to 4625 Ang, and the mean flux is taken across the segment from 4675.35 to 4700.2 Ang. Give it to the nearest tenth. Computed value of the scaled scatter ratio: 1.9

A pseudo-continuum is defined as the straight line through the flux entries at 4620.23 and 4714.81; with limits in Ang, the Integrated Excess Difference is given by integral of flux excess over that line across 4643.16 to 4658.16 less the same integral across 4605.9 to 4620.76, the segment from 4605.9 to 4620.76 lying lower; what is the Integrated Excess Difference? -67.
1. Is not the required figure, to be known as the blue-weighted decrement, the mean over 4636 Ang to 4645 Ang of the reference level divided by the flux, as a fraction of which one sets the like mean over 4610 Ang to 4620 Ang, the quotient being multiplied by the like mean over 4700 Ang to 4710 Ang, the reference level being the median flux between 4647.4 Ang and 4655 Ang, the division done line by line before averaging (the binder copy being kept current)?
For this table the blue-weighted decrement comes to 1.1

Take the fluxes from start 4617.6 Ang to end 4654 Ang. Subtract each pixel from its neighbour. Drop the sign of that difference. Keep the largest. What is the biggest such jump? 31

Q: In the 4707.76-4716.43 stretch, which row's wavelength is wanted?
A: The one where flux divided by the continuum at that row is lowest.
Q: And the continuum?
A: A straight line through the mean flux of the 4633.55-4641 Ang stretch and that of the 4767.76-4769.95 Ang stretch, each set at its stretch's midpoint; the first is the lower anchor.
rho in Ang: 4708.30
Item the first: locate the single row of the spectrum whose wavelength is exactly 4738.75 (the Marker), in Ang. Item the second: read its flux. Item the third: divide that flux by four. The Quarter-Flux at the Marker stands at 37.5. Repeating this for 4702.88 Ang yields 24.0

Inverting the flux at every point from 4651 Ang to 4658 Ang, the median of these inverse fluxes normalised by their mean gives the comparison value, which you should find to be 1.01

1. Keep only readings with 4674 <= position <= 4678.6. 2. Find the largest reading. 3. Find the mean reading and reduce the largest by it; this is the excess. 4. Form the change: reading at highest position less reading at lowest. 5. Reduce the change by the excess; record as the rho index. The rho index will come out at 0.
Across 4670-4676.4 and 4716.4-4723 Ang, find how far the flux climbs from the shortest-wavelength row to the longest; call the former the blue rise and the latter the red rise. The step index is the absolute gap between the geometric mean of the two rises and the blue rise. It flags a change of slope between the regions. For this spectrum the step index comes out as 17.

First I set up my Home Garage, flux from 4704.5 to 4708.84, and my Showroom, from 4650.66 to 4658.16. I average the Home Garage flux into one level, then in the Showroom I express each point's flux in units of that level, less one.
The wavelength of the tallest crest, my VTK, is 4654.40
